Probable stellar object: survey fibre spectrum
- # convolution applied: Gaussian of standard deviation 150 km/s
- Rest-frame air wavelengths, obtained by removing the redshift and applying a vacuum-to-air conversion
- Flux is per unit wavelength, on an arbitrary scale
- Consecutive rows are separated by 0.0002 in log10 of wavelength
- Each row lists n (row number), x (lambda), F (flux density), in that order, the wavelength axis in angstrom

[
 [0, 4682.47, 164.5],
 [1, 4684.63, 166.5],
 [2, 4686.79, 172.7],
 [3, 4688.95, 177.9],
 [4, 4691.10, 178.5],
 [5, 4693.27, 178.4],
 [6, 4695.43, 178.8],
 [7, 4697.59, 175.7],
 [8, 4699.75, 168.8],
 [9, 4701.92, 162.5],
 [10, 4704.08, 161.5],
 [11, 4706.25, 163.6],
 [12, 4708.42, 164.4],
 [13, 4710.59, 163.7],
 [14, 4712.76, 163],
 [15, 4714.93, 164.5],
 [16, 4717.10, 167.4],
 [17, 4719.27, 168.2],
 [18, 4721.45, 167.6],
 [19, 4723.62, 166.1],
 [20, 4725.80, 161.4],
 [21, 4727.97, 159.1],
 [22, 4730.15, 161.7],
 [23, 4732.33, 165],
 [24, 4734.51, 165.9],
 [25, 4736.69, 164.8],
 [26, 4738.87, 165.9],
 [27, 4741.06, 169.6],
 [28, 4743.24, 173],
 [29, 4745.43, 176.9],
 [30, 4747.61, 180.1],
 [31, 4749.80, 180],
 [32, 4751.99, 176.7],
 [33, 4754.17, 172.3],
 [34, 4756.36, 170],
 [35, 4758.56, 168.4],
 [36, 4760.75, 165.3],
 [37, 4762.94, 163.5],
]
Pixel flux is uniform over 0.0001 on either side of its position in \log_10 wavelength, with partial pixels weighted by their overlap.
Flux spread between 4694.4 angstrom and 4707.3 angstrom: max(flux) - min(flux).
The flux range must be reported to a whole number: 17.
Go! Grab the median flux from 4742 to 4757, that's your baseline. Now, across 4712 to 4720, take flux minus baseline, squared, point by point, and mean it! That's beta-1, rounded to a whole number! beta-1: 124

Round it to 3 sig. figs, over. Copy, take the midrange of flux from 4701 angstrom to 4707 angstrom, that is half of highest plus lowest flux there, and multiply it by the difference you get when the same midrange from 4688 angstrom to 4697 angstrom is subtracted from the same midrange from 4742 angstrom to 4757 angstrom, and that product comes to -536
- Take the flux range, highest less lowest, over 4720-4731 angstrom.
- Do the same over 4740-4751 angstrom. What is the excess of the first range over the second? -2.0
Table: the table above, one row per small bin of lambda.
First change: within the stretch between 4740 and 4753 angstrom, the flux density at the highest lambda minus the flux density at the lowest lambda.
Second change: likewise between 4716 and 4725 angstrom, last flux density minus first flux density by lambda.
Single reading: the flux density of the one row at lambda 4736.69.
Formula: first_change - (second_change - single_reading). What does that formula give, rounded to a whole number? 173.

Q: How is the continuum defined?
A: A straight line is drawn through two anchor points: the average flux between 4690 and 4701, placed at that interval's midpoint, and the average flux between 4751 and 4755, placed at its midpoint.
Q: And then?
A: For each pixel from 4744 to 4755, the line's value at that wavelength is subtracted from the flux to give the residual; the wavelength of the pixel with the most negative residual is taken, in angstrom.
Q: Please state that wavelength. 4754.17 angstrom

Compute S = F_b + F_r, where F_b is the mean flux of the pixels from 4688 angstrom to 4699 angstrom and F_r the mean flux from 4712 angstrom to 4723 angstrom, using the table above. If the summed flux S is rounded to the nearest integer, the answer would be 344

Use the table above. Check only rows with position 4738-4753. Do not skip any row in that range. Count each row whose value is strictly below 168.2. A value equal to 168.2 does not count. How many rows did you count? 1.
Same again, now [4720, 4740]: 9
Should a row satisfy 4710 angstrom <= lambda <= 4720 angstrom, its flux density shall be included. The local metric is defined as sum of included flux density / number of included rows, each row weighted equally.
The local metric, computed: 165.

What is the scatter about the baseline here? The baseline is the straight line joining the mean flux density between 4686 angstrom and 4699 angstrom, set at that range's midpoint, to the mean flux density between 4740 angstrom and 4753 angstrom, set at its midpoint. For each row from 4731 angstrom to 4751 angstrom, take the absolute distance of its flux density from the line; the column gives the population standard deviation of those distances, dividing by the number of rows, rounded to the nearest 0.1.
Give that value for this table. 3.8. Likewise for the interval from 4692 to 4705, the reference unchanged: 6.0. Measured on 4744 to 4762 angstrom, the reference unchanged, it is 3.1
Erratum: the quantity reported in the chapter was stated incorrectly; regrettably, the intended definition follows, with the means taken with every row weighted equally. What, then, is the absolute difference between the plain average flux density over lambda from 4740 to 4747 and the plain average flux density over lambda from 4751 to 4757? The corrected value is 0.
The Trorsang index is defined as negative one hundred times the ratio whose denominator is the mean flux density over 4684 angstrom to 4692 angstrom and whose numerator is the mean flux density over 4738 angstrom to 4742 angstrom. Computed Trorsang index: -96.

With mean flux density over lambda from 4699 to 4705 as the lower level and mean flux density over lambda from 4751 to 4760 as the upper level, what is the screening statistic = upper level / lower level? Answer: 1.05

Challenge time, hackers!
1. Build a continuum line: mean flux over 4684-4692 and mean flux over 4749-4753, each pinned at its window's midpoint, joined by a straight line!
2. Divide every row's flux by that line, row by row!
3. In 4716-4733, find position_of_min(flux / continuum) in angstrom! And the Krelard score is 4727.97 angstrom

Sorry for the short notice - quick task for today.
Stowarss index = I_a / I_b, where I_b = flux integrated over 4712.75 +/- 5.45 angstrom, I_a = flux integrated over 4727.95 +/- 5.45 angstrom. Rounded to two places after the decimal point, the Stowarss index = 0.99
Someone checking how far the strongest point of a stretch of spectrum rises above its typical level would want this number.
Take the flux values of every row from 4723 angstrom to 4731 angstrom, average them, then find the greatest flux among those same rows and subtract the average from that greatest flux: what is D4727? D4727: 4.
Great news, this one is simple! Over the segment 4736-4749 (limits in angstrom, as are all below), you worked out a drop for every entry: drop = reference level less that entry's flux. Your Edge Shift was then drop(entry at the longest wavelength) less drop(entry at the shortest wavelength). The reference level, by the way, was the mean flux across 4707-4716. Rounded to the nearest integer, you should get -15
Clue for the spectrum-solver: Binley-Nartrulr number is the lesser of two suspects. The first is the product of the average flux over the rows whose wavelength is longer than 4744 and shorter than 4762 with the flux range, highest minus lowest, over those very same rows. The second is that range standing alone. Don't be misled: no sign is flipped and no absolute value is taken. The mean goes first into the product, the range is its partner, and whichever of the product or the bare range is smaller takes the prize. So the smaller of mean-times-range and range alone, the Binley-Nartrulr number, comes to 15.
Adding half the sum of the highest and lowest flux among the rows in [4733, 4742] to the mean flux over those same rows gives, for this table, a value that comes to 334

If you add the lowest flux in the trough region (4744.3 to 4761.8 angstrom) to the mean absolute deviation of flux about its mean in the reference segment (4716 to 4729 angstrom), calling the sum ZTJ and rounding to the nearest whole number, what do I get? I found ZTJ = 168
